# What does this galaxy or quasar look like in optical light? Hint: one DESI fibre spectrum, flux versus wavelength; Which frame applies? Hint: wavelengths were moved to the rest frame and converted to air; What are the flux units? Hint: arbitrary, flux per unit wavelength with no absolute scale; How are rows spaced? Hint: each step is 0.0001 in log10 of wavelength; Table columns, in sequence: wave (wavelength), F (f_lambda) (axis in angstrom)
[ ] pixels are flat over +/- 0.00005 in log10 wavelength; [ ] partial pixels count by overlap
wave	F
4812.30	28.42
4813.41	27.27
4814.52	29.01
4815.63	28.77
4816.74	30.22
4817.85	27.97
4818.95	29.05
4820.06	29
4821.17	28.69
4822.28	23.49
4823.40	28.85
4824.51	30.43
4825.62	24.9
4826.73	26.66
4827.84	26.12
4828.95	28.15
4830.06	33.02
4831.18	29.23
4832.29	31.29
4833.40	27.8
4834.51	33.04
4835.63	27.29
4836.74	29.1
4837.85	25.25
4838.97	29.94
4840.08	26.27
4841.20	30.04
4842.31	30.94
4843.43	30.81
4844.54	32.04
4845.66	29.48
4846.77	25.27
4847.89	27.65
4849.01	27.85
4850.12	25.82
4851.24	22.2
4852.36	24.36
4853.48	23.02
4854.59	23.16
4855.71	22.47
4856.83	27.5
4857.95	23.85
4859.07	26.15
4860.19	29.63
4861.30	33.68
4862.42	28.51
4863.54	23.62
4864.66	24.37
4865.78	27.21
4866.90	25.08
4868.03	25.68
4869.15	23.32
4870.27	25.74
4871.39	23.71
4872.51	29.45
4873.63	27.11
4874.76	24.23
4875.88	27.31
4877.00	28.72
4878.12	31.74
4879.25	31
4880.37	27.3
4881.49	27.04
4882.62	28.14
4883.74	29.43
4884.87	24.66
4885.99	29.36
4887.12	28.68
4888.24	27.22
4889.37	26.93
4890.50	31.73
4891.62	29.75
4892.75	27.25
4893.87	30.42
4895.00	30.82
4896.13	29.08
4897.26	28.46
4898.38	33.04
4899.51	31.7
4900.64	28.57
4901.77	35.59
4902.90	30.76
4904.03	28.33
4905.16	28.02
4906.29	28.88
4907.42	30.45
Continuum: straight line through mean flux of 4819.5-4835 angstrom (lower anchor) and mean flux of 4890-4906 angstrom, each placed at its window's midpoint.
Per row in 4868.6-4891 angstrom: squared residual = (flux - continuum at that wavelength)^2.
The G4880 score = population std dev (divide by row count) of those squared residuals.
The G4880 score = 12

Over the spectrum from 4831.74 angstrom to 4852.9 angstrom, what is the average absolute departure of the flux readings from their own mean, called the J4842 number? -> 2.38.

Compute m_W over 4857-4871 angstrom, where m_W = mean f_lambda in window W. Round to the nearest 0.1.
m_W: 26.4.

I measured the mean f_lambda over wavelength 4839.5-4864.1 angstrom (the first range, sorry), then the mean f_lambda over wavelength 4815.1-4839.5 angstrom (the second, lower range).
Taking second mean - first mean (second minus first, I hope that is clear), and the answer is 1.5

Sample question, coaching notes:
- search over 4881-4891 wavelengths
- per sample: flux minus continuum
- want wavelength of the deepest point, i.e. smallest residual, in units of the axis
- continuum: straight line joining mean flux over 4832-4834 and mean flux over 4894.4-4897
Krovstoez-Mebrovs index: 4884.87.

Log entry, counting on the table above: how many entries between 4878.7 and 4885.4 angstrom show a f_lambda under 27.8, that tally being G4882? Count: 3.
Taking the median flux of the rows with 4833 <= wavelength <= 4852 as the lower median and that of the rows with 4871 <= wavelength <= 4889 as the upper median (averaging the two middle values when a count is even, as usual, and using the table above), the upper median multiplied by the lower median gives 772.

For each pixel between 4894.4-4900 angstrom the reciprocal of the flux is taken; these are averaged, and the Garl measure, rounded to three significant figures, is 0.0328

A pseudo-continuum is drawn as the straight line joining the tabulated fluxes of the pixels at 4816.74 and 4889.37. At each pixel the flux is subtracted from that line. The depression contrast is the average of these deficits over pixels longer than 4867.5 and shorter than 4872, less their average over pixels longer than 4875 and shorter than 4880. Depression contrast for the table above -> 5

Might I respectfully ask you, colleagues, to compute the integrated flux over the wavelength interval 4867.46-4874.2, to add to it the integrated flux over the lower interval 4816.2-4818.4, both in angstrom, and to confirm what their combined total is 238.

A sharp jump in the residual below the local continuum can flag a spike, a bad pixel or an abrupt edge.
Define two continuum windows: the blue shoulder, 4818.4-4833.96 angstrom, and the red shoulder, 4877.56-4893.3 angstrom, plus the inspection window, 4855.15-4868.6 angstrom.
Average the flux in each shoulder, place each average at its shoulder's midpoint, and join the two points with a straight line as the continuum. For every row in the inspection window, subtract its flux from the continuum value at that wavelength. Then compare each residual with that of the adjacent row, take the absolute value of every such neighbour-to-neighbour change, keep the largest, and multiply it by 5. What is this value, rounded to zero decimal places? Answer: 26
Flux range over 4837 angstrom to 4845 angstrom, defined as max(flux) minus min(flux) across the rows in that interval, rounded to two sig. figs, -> 6.8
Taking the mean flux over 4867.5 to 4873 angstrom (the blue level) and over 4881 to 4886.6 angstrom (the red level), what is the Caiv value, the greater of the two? 27.7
